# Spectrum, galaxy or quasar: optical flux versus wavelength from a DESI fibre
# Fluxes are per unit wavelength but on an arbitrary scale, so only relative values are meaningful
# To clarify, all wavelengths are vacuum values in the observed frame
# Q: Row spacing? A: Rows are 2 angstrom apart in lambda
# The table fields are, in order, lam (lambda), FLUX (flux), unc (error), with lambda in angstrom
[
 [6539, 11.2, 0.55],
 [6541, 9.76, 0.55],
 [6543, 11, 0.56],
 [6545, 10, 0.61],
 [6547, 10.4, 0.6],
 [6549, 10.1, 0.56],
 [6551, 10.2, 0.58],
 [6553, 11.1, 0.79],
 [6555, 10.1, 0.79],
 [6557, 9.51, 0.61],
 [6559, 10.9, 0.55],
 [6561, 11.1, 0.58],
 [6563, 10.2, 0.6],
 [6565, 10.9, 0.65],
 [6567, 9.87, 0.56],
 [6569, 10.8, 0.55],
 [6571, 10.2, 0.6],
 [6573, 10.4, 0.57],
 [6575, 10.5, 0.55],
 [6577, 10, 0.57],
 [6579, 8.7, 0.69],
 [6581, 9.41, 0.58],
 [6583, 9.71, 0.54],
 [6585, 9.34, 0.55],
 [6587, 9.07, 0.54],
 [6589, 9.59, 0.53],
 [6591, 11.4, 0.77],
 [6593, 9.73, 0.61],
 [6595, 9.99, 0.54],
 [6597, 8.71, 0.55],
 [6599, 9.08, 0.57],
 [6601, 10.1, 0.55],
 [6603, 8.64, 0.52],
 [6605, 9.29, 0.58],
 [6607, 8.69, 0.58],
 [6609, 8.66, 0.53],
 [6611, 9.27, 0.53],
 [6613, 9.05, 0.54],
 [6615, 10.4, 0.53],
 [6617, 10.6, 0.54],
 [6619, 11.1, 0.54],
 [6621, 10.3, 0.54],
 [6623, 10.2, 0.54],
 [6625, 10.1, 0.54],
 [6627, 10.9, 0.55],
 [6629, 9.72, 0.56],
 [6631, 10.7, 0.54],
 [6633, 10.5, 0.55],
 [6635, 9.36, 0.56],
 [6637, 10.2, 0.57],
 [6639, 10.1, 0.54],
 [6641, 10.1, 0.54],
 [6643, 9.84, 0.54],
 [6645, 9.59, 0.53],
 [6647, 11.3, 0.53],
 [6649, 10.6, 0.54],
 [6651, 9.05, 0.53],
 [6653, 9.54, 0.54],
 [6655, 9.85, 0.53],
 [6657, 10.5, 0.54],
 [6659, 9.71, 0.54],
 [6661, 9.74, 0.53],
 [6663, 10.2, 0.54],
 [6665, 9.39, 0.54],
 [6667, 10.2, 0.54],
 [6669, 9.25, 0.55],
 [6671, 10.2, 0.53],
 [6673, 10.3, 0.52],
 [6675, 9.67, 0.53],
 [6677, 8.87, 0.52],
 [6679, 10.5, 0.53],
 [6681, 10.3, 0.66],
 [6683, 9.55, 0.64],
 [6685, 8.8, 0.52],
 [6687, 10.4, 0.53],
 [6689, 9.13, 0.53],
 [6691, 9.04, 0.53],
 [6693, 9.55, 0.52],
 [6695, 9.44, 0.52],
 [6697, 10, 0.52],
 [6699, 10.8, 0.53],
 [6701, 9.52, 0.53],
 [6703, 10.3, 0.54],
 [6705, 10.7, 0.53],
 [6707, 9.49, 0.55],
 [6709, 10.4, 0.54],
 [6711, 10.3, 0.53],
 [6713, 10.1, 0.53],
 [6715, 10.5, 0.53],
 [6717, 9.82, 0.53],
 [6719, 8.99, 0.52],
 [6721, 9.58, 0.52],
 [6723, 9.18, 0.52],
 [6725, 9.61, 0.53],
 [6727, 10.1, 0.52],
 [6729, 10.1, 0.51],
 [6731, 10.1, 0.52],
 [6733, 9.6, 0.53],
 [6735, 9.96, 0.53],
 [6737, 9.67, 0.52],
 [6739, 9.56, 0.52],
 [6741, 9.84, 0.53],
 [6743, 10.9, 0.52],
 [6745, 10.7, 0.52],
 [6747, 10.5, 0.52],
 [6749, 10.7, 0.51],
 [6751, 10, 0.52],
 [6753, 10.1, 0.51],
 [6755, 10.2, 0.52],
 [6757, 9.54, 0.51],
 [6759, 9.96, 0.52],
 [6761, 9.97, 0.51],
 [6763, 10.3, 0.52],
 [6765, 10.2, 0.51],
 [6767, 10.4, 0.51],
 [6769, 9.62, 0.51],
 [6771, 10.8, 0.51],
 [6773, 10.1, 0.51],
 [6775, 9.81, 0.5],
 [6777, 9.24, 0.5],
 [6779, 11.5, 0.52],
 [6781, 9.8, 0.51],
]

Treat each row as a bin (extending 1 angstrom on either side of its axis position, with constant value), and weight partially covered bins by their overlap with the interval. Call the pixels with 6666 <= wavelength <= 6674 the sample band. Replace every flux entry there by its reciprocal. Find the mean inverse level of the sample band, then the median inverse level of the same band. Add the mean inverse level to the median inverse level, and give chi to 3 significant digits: 0.198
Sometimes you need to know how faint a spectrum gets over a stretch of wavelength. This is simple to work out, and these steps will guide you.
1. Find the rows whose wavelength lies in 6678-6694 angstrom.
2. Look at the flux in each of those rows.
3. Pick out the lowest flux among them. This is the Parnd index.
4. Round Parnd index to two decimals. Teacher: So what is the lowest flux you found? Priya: 8.80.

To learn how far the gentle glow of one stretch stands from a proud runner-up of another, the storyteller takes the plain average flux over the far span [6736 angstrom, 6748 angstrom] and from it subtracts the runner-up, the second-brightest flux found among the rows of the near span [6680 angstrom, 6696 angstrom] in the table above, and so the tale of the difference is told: -0.1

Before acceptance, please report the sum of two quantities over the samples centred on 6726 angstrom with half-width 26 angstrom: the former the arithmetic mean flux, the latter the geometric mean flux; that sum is 20.0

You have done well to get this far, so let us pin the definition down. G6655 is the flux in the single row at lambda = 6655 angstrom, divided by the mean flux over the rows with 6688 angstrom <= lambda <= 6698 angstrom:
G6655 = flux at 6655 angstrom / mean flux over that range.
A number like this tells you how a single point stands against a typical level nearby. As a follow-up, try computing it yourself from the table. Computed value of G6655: 1.04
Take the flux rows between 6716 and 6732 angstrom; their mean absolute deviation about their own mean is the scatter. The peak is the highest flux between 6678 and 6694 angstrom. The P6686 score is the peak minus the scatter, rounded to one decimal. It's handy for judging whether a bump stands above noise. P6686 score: 10.2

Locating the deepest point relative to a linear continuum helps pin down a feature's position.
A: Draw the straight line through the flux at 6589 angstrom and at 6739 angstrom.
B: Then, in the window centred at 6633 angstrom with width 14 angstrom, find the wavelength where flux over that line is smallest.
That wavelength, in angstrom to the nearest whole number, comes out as 6635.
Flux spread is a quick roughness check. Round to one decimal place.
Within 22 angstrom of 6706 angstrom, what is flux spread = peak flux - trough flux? 2.0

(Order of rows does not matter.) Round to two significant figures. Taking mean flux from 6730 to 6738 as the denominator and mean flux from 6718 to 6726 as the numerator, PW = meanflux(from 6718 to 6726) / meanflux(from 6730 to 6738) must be 0.95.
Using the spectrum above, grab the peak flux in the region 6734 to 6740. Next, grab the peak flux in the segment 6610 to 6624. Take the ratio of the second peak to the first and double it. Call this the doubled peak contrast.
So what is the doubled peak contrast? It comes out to 2.23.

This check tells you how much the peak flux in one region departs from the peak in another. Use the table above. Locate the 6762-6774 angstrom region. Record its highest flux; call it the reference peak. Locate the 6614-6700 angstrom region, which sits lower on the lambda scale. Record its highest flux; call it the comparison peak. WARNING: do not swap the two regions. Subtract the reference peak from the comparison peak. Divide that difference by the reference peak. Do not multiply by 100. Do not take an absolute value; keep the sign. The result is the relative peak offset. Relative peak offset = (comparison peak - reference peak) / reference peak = 0.046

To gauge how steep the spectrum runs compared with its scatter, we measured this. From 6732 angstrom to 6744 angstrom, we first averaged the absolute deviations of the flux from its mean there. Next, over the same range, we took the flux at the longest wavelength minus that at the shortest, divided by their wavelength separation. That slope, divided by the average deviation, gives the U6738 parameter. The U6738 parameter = 0.38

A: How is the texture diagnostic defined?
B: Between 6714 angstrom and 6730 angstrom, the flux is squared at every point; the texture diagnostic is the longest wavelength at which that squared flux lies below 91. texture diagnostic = 6723 angstrom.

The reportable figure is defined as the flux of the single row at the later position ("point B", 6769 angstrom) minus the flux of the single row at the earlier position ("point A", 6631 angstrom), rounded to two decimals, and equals -1.08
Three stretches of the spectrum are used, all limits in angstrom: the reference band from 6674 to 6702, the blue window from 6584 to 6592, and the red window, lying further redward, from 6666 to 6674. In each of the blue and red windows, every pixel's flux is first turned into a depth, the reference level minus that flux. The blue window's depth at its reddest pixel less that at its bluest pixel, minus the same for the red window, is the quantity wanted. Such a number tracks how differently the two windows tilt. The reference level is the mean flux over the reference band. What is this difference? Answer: -2.0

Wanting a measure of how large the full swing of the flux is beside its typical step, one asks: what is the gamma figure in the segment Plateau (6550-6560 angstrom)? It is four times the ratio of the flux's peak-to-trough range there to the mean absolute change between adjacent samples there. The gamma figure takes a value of 7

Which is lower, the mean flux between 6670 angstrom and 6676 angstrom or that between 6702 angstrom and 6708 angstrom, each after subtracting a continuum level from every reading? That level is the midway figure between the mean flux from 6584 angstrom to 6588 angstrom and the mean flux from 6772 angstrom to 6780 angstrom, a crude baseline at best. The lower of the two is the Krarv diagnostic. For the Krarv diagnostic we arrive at 0.4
